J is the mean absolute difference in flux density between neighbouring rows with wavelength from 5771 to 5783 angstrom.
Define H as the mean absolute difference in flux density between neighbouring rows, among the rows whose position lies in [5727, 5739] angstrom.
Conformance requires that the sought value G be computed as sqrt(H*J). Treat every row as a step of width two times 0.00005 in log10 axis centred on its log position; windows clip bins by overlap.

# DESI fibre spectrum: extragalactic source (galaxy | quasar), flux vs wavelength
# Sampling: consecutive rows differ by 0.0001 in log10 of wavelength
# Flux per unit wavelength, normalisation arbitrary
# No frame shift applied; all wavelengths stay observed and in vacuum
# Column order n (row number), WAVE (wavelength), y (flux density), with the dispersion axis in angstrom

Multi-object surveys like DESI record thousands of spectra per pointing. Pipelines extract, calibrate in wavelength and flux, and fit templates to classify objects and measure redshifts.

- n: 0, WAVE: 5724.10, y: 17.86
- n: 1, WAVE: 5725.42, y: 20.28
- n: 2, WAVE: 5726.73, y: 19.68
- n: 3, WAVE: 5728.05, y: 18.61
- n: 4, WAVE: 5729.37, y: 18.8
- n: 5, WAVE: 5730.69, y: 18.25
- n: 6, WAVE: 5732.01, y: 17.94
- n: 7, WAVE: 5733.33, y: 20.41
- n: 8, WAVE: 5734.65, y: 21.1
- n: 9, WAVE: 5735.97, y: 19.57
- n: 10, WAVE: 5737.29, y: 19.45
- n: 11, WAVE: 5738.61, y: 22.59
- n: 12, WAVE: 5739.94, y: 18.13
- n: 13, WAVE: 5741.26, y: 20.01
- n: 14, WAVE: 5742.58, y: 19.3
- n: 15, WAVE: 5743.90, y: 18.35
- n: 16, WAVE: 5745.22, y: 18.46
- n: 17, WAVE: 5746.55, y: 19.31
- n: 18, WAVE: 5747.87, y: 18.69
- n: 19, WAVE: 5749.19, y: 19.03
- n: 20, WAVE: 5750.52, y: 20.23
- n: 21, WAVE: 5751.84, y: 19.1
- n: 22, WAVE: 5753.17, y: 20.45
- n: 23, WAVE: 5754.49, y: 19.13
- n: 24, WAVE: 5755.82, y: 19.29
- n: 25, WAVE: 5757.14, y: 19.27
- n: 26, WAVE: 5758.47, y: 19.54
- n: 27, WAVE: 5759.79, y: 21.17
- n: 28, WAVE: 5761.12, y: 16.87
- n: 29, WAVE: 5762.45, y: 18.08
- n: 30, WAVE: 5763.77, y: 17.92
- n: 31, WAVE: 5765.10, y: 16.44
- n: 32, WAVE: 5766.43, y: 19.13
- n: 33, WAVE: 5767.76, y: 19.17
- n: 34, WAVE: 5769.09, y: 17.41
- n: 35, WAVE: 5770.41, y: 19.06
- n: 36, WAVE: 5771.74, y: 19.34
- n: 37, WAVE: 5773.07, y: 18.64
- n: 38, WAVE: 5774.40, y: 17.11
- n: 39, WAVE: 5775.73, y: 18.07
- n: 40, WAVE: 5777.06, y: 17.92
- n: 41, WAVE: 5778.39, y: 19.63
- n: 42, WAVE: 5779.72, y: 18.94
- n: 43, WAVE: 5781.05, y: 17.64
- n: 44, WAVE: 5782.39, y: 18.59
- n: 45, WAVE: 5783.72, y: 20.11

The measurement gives 1.1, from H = 1.1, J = 1.0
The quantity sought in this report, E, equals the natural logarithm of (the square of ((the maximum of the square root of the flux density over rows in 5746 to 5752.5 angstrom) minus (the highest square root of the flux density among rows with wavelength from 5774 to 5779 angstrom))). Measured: -5.4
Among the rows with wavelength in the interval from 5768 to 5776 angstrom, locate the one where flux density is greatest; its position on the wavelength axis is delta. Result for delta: 5771.74 angstrom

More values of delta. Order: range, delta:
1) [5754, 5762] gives 5759.79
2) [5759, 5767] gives 5759.79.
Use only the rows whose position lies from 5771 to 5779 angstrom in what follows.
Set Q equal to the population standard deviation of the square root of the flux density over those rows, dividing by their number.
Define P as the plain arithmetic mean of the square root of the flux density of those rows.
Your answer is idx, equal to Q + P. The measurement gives 4.39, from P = 4.29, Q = 0.100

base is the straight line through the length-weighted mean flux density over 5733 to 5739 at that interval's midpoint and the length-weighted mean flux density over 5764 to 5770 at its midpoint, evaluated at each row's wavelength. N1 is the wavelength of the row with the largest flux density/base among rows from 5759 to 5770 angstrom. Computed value 5759.79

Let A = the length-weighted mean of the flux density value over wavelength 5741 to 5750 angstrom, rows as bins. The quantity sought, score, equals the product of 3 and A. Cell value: 57.0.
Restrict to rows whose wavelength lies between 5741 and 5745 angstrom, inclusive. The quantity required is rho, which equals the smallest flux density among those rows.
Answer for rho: 18.35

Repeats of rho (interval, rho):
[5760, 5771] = 16.44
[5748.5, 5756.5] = 19.03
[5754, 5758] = 19.13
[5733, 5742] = 18.13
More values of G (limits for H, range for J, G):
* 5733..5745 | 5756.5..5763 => 1.8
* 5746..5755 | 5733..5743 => 1.3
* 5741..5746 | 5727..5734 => 0.7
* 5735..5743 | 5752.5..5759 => 1.0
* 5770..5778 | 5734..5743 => 1.2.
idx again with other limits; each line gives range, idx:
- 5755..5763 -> 4.51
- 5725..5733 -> 4.44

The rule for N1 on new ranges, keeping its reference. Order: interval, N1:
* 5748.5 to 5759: 5753.17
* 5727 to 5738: 5734.65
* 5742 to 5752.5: 5750.52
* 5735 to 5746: 5738.61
